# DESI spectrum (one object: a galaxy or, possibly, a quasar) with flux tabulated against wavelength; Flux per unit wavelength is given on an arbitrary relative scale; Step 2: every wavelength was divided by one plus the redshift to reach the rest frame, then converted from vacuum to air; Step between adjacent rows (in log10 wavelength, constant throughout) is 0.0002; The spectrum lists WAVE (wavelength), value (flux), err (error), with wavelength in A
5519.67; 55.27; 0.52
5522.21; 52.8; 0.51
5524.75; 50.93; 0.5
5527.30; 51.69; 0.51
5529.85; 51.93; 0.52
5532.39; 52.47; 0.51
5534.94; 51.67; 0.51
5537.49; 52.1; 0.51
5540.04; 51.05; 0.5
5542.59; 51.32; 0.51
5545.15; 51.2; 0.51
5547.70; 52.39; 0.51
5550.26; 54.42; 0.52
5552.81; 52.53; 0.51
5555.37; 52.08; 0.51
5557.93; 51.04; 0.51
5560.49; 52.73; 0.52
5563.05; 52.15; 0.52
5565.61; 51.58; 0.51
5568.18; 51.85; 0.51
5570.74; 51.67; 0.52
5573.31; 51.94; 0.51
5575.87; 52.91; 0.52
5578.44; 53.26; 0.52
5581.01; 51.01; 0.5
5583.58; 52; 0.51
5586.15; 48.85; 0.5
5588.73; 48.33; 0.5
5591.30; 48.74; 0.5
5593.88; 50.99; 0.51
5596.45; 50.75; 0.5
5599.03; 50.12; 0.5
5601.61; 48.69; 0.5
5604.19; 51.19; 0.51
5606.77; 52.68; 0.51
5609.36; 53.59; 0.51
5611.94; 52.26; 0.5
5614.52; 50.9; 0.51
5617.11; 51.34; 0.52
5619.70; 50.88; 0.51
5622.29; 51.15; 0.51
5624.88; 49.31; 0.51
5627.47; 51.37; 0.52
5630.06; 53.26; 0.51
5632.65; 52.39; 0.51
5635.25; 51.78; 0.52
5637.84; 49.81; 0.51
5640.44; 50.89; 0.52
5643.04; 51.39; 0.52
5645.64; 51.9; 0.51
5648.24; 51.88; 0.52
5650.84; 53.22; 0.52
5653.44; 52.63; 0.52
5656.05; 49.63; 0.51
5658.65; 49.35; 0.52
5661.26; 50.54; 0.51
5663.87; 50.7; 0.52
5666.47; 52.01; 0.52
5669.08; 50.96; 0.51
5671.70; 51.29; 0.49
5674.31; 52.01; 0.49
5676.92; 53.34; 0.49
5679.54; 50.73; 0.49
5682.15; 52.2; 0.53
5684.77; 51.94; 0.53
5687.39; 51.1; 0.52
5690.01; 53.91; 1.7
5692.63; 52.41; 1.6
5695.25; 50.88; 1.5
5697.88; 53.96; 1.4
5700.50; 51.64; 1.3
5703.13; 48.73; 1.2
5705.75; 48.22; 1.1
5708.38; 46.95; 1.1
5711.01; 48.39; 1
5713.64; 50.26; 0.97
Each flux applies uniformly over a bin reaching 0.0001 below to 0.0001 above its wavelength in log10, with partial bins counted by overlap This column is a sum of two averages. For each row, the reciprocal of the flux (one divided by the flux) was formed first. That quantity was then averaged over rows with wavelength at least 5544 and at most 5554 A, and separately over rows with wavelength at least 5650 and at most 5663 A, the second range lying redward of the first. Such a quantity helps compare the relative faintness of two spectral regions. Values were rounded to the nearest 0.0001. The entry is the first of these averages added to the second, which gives 0.0386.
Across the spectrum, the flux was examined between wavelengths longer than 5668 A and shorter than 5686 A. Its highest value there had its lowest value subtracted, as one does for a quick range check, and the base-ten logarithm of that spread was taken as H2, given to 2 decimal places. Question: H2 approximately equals 0.42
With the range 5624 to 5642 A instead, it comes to 0.60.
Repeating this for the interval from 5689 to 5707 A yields 0.76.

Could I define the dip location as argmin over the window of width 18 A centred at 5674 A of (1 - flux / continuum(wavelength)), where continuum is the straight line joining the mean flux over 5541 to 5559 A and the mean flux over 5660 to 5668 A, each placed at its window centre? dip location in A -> 5676.92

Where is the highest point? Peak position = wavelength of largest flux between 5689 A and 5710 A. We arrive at 5697.88 A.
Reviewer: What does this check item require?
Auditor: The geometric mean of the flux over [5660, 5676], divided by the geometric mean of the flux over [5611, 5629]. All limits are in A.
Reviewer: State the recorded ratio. 1.00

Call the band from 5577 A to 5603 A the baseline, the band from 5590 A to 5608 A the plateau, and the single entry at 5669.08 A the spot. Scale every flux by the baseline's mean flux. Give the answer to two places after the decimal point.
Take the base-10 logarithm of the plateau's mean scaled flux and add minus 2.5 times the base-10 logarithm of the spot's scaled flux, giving -0.01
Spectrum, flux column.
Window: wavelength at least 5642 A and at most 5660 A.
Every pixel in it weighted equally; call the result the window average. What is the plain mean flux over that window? 51.4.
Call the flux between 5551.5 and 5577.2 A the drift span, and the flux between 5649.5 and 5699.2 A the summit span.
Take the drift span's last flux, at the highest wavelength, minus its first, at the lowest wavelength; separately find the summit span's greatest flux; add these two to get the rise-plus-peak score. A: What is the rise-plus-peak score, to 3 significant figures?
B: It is 54.3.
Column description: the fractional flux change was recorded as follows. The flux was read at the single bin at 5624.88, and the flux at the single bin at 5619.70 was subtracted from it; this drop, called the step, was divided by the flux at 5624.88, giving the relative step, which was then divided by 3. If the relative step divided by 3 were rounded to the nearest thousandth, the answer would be -0.011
